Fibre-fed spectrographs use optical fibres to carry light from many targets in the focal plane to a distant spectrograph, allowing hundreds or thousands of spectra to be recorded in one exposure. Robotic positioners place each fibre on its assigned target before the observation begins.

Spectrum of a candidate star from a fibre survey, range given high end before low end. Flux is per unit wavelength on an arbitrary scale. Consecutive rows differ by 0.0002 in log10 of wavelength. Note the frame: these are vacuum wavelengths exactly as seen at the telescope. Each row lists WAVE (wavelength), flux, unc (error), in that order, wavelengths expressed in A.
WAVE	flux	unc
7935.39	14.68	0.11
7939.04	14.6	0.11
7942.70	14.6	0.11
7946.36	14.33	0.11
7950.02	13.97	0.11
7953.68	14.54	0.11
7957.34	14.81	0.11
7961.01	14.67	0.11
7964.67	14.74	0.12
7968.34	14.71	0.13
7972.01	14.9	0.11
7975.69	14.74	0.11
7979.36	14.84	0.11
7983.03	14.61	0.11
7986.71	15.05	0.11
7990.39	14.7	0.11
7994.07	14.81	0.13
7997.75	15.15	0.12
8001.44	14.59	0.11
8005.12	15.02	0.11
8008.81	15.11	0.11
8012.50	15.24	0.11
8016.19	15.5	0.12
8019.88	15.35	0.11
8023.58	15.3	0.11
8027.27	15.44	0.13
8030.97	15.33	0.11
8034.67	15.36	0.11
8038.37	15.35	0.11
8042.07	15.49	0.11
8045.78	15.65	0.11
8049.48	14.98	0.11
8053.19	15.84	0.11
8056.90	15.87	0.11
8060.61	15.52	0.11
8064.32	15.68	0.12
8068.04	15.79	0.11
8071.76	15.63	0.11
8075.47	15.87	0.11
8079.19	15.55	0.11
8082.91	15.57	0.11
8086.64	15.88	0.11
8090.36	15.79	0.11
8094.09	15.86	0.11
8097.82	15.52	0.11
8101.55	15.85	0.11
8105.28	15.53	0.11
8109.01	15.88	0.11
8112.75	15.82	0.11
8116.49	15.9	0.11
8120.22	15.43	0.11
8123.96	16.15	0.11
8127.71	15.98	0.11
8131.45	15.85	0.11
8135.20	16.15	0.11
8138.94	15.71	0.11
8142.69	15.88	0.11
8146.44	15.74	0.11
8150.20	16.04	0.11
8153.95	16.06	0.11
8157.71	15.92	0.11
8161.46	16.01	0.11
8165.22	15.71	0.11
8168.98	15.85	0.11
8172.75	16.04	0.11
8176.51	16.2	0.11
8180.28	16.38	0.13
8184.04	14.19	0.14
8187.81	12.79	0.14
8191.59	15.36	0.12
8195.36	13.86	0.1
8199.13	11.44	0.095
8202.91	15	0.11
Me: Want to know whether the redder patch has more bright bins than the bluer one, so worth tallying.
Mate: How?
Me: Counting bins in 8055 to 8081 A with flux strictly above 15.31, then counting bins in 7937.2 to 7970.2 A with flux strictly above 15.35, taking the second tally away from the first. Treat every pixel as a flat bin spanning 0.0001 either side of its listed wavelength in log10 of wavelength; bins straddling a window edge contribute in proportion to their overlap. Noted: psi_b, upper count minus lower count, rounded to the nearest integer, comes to 7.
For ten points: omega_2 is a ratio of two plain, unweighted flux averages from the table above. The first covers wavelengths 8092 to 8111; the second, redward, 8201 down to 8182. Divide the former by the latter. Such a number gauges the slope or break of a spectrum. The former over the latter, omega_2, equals 1.16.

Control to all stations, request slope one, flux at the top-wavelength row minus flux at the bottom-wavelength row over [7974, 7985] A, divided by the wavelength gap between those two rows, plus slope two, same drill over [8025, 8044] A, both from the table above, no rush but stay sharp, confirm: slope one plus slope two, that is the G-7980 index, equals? -0.014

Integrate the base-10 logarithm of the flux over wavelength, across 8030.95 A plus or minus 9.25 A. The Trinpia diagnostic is 22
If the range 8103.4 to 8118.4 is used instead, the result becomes 18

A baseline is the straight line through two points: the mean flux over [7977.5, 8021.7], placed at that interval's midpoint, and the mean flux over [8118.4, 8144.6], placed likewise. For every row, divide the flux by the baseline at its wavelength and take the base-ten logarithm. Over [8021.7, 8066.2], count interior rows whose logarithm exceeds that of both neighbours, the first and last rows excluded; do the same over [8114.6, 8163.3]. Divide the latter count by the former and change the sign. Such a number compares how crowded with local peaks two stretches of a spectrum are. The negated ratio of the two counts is -1.00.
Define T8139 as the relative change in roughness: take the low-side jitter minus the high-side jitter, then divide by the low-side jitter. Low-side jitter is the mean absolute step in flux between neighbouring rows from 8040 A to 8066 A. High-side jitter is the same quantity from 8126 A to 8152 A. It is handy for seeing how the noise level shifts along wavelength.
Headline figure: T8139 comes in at 0.3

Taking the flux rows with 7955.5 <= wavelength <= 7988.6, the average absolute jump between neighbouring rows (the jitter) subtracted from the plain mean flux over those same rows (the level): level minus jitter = 14.6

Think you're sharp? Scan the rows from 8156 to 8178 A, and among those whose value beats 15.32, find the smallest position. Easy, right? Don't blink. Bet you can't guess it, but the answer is 8157.71 A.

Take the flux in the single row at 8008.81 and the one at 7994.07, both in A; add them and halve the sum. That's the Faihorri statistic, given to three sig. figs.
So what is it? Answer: 15.0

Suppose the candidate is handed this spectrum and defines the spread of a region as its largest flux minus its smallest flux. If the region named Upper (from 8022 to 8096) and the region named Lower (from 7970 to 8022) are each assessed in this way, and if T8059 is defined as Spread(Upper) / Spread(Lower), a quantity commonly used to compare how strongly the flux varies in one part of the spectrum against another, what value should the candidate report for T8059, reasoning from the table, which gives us 1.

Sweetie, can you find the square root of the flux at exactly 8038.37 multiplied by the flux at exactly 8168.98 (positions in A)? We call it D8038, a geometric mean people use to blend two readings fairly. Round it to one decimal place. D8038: 15.6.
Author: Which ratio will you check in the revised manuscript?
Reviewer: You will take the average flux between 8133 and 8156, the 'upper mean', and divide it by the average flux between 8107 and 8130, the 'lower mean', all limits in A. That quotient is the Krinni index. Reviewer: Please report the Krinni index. 1.00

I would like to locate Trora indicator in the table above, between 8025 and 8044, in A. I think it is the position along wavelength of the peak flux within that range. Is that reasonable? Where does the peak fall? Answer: 8042.07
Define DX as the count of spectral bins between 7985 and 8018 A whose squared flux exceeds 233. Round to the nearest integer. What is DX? 1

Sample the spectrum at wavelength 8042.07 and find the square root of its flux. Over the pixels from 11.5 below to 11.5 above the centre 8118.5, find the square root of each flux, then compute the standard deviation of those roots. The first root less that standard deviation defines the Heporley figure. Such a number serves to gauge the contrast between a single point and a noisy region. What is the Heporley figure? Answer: 3.91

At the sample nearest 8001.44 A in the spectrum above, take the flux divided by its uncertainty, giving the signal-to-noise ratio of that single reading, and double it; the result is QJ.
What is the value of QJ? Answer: 265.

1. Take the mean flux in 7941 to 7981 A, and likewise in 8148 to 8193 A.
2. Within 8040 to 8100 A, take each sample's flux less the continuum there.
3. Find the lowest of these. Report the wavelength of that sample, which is 8049.48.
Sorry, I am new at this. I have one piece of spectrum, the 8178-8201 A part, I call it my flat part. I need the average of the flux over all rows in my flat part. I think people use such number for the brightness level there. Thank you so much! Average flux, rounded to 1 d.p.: 14.0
